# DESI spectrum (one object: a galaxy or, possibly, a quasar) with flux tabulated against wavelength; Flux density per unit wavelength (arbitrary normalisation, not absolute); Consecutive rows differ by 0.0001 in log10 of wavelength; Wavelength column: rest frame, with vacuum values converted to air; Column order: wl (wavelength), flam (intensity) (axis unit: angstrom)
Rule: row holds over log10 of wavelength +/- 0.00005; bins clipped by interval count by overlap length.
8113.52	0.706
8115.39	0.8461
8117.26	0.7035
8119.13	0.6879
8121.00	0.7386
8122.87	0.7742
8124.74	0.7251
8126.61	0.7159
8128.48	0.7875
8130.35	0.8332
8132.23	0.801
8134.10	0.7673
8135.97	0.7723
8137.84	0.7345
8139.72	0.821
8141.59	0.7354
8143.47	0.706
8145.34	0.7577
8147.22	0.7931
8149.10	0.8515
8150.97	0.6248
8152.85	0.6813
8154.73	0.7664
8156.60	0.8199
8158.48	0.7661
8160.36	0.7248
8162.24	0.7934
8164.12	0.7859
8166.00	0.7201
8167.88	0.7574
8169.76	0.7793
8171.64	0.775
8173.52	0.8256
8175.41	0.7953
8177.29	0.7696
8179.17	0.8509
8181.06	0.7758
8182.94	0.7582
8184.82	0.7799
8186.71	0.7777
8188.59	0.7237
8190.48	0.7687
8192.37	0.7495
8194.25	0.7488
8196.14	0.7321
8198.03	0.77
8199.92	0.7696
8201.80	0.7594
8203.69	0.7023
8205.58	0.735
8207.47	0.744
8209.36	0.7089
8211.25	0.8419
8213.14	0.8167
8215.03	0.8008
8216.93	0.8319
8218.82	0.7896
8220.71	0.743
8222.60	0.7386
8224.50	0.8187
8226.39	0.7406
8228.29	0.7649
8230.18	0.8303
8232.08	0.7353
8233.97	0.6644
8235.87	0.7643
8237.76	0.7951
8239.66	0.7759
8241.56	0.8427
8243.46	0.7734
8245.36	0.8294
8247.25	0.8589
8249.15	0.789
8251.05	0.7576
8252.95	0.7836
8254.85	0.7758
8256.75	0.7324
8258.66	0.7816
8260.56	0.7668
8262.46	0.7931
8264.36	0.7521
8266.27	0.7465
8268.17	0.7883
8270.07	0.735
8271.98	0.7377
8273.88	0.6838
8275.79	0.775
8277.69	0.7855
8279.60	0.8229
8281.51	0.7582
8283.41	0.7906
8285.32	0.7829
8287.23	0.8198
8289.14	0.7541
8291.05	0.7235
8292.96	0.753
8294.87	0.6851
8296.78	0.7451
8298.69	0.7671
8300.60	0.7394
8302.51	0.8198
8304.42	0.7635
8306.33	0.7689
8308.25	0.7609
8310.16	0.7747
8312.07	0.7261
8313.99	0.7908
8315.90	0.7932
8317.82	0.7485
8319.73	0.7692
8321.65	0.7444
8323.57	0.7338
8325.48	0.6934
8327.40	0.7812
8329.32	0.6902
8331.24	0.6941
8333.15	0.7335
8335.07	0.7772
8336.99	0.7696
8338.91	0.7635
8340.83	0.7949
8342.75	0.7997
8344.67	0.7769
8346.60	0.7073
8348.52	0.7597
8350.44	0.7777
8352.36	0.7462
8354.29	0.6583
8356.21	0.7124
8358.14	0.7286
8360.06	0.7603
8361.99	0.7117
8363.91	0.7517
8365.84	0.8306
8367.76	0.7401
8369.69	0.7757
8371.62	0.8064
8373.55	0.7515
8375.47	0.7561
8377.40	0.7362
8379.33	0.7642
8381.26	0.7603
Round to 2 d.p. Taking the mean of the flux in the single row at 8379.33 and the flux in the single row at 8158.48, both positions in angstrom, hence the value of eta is 0.77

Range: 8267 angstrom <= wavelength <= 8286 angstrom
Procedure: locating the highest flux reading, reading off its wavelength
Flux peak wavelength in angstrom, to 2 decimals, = 8279.60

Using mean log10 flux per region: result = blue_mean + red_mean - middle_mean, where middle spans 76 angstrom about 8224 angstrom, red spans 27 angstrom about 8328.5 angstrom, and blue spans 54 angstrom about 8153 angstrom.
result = -0.127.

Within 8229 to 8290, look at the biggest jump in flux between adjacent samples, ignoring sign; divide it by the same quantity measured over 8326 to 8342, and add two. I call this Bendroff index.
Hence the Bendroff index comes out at 3.1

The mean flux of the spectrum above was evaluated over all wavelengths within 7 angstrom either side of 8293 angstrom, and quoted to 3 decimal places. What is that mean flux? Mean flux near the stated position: 0.750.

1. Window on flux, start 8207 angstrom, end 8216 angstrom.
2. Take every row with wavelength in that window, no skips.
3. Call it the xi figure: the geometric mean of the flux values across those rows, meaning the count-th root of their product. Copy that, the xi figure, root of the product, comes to 0.781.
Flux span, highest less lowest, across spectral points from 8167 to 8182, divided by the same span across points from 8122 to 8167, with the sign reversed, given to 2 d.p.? -0.41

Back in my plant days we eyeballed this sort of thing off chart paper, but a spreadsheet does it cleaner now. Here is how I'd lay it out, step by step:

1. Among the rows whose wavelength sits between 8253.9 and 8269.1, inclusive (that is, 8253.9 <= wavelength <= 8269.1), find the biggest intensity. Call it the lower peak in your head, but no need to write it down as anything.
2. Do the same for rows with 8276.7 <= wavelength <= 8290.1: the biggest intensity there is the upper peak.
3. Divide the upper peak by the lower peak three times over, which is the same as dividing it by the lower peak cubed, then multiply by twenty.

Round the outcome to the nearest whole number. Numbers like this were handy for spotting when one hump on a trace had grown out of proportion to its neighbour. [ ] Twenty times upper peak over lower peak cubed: 33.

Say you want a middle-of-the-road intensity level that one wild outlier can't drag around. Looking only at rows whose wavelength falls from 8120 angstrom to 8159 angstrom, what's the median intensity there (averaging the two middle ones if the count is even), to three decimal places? 0.766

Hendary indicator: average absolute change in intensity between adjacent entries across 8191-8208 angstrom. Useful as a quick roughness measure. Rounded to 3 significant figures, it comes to 0.0206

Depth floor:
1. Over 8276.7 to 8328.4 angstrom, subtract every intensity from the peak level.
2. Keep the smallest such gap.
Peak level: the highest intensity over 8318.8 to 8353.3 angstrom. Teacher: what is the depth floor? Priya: -0.02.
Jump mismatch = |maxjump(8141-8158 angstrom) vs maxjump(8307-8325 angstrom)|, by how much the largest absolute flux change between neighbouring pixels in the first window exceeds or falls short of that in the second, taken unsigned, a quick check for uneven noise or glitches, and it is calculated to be 0.162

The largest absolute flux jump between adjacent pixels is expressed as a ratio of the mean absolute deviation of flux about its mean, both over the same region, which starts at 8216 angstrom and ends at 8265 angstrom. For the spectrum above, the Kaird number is 3.2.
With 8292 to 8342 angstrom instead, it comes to 3.4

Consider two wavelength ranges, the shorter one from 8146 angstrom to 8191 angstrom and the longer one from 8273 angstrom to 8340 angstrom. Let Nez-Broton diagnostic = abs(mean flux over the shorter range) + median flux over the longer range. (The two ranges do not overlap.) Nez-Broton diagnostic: 1.53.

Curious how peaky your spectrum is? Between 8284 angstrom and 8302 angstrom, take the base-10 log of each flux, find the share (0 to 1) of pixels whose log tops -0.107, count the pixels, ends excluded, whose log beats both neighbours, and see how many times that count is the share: 13.5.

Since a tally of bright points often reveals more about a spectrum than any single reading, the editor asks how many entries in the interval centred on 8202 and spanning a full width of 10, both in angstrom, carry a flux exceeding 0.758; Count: 3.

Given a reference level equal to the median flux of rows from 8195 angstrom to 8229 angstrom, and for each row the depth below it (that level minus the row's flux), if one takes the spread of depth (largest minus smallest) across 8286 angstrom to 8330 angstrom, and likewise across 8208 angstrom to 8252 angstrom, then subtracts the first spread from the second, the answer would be 0.06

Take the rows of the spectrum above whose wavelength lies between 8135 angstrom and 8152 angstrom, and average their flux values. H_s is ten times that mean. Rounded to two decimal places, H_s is 7.55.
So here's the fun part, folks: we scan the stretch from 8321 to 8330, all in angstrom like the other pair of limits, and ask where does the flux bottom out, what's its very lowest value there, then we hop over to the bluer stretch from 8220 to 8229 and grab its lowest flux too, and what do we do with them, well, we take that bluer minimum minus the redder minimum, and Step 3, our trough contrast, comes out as 0.048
